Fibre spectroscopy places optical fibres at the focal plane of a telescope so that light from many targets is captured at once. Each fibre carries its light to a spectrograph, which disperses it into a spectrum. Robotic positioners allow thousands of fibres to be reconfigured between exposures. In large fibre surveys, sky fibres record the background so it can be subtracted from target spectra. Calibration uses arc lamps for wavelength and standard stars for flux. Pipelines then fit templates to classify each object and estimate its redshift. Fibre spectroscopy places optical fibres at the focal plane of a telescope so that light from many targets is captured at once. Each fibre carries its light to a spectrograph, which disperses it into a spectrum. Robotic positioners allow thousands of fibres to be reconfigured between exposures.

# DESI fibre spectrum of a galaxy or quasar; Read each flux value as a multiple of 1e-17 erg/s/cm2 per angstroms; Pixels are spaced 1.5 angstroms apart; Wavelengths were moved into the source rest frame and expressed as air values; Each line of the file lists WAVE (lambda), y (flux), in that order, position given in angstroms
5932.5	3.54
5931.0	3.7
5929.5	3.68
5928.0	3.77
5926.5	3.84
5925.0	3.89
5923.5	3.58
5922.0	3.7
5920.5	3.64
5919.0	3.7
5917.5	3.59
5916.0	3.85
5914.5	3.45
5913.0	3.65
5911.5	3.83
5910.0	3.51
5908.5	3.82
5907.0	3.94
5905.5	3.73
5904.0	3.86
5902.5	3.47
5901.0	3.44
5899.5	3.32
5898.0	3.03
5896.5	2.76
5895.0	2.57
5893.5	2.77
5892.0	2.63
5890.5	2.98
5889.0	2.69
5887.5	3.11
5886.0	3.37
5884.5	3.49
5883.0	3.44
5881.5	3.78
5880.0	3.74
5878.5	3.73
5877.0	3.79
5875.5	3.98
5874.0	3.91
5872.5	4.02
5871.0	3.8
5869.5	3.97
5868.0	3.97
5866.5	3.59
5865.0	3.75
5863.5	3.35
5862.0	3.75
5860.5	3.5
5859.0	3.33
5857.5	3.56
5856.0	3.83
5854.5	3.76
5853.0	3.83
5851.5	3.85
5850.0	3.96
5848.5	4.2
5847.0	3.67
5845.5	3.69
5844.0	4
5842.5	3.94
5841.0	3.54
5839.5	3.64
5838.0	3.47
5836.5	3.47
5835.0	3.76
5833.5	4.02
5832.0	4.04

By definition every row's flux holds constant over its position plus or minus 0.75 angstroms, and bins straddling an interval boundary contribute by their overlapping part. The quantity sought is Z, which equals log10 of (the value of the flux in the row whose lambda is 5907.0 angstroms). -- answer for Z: 0.60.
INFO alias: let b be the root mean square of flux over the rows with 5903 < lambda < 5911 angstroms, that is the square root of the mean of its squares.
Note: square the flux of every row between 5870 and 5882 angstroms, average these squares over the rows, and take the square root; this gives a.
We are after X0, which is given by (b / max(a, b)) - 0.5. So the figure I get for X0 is 0.48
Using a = 3.85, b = 3.77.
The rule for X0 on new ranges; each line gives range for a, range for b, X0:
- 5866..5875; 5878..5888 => 0.41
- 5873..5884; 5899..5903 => 0.40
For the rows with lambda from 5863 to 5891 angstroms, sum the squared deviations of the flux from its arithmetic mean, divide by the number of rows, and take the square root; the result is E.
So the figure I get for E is 0.36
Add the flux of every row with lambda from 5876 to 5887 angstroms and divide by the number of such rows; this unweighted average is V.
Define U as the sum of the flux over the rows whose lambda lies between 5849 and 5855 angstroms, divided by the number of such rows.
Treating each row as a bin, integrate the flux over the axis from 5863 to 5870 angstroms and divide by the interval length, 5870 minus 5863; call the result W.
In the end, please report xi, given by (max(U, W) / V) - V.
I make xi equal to -2.56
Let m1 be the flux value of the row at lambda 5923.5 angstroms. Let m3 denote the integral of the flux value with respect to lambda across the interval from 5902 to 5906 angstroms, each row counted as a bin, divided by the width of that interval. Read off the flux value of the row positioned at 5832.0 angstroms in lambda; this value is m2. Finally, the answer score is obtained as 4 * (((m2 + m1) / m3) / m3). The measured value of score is 2.2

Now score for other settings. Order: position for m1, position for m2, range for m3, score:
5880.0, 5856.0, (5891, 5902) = 3.5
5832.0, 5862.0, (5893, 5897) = 4.3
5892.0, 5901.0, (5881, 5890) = 2.2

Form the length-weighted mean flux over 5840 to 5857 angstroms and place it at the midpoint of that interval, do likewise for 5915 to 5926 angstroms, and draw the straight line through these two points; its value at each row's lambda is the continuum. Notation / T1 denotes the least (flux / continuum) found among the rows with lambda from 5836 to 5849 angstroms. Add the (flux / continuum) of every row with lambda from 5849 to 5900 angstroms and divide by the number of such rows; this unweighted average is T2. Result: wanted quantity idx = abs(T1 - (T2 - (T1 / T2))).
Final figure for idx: 0.95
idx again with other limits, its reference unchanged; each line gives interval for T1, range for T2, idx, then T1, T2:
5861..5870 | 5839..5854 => 0.76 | 0.880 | 1.00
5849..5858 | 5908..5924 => 0.89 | 0.932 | 0.99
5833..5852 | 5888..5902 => 1.28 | 0.900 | 0.78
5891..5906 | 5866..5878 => 0.33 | 0.685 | 1.02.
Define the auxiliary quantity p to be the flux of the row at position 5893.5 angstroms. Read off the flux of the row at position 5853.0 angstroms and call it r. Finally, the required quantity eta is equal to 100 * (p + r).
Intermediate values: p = 2.77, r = 3.83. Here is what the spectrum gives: 660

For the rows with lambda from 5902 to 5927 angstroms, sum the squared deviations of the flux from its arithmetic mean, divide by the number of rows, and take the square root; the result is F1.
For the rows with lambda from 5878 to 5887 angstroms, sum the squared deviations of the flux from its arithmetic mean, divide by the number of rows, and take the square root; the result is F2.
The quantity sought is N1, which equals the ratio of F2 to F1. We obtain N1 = 1.1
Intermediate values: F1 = 0.15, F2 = 0.16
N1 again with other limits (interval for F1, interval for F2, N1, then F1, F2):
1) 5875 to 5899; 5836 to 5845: 0.5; 0.46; 0.22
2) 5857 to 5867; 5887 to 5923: 2.8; 0.16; 0.43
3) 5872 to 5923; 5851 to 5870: 0.5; 0.41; 0.20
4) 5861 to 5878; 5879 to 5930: 2.1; 0.19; 0.40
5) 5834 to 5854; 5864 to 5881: 0.6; 0.21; 0.13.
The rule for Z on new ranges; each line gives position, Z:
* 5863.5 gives 0.53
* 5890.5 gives 0.47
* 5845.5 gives 0.57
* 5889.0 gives 0.43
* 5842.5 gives 0.60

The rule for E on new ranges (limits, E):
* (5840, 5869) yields 0.22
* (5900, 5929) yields 0.15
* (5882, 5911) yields 0.43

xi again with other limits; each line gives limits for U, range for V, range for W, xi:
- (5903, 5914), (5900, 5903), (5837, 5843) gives -2.37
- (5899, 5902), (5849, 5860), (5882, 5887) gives -2.81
